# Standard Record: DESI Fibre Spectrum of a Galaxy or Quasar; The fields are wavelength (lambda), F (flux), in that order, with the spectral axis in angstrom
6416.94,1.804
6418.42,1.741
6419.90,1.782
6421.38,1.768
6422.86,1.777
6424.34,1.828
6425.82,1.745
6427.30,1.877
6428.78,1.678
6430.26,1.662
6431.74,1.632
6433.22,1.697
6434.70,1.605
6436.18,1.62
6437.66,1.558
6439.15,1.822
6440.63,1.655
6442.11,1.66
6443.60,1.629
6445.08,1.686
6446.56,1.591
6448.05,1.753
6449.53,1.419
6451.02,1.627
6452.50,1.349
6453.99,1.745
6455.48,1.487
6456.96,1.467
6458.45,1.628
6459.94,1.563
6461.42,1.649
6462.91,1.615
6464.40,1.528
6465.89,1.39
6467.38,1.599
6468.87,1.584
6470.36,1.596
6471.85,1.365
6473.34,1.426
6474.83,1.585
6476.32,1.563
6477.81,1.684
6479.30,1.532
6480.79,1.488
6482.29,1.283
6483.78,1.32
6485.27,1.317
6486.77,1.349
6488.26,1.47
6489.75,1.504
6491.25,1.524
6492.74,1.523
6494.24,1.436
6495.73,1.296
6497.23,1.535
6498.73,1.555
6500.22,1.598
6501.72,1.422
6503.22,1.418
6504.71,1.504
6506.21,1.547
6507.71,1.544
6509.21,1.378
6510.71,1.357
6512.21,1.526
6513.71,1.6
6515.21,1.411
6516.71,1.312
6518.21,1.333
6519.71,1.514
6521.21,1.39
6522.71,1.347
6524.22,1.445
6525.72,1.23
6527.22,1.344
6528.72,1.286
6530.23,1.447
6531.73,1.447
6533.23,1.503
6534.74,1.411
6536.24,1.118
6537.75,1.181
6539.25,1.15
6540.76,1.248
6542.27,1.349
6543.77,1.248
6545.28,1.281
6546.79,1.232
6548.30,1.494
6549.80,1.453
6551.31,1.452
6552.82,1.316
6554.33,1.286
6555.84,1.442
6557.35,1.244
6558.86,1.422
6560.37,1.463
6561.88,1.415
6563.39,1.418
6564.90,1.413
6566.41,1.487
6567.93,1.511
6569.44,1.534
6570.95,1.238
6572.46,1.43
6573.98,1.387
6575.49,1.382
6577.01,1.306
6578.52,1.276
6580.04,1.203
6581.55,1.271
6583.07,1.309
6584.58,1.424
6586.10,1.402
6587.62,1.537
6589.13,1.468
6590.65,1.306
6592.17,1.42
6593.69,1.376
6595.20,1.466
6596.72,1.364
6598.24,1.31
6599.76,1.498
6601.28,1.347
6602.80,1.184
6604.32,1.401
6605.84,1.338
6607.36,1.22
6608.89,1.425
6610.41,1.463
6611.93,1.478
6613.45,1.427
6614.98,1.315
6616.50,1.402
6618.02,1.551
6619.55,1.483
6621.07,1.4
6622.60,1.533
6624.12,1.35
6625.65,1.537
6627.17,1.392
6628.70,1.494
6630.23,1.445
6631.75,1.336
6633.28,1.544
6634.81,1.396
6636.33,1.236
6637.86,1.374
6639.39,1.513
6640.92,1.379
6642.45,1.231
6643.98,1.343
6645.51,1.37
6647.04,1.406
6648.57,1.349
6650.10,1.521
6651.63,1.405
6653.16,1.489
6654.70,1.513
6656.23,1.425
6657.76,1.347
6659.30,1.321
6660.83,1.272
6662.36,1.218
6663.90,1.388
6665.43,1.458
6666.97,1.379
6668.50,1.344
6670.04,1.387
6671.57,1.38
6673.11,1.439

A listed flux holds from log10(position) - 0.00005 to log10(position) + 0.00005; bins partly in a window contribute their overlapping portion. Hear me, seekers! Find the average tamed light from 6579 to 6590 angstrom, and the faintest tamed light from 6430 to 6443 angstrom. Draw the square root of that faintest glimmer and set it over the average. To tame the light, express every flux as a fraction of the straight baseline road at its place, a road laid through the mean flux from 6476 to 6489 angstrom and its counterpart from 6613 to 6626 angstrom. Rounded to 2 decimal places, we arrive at 1.09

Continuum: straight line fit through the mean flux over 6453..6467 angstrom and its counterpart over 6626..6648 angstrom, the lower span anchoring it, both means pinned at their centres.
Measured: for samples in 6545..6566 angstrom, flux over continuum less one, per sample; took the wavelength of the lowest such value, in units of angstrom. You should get 6546.79 angstrom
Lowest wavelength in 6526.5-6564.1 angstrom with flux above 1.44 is 6530.23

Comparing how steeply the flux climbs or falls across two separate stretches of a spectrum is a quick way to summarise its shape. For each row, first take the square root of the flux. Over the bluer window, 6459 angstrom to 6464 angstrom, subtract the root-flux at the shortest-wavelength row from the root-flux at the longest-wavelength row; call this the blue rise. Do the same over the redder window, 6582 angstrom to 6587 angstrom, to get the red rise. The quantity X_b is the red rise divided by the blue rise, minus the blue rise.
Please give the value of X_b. 2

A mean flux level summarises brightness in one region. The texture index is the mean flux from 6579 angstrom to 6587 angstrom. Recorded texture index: 1.32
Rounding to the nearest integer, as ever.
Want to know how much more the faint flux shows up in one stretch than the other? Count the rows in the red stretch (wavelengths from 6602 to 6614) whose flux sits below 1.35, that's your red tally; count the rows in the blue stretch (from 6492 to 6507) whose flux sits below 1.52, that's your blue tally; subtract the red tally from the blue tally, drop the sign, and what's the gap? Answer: 2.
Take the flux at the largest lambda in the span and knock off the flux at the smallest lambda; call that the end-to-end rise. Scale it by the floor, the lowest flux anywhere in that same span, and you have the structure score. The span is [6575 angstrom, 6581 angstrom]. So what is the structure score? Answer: -0.15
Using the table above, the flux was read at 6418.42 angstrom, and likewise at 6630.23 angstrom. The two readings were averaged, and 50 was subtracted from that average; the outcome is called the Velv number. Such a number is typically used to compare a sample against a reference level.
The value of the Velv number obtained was -48.4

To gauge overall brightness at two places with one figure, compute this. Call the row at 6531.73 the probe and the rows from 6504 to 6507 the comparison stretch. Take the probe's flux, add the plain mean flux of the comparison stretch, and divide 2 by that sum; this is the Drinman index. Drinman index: 0.673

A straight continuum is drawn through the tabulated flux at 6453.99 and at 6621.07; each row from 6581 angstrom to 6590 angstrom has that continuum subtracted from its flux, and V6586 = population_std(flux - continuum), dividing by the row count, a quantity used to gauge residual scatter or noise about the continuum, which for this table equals 0.095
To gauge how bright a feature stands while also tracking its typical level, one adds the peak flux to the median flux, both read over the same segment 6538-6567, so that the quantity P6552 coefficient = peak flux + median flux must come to 2.91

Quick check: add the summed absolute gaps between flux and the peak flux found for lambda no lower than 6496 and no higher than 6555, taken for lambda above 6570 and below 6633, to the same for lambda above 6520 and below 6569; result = 16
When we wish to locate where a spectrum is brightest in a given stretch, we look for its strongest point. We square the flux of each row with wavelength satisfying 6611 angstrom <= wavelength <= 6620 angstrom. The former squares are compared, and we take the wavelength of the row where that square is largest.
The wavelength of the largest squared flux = 6618.02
